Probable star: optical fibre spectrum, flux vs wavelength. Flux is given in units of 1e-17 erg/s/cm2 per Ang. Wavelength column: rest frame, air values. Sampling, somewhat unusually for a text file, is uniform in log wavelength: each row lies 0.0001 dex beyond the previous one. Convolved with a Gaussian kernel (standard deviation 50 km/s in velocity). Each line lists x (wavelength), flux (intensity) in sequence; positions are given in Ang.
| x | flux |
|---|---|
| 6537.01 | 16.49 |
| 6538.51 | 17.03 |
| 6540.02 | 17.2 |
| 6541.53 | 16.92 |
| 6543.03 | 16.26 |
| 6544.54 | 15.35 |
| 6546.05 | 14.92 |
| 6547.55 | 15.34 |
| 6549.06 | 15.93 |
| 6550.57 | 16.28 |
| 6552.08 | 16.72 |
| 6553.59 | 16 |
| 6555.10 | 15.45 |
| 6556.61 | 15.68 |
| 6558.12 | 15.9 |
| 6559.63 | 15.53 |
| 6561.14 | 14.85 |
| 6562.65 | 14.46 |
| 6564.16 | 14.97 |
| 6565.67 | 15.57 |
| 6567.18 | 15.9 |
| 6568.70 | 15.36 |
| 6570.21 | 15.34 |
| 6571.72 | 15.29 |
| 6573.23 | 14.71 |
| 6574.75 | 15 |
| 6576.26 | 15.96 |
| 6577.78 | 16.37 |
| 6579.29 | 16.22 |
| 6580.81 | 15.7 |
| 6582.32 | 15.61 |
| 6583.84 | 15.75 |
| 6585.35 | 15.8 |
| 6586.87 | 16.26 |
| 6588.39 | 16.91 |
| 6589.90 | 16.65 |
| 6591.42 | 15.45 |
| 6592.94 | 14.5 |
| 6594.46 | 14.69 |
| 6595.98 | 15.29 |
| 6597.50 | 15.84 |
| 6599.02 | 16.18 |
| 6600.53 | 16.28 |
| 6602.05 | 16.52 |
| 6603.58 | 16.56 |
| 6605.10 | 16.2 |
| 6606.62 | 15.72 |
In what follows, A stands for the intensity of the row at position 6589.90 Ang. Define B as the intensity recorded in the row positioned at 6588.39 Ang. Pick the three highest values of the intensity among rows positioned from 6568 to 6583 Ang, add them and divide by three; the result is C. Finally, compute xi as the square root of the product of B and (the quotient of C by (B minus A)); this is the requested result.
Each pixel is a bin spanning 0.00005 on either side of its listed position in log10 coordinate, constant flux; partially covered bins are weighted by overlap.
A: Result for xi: 32.4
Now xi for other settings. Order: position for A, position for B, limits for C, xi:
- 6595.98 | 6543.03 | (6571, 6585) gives 16.5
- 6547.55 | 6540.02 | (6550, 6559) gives 12.3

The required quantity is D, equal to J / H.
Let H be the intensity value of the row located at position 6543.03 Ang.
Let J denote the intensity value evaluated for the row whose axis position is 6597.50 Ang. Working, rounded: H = 16.26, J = 15.84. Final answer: 0.97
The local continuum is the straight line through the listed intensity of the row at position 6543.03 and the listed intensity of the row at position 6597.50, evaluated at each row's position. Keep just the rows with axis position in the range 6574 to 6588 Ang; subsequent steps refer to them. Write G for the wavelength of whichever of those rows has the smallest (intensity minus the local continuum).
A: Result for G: 6574.75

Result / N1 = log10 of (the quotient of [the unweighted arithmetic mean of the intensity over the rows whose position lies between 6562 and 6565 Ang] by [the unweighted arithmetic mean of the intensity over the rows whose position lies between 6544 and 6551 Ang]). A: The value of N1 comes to -0.024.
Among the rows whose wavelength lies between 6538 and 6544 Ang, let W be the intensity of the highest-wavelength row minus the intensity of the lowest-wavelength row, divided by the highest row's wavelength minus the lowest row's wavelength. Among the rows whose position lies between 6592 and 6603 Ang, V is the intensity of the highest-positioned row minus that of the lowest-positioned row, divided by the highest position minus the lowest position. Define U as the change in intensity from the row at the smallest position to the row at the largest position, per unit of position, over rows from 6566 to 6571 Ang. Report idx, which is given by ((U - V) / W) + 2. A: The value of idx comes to 4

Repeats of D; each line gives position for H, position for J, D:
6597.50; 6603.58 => 1.05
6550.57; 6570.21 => 0.94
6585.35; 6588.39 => 1.07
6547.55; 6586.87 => 1.06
